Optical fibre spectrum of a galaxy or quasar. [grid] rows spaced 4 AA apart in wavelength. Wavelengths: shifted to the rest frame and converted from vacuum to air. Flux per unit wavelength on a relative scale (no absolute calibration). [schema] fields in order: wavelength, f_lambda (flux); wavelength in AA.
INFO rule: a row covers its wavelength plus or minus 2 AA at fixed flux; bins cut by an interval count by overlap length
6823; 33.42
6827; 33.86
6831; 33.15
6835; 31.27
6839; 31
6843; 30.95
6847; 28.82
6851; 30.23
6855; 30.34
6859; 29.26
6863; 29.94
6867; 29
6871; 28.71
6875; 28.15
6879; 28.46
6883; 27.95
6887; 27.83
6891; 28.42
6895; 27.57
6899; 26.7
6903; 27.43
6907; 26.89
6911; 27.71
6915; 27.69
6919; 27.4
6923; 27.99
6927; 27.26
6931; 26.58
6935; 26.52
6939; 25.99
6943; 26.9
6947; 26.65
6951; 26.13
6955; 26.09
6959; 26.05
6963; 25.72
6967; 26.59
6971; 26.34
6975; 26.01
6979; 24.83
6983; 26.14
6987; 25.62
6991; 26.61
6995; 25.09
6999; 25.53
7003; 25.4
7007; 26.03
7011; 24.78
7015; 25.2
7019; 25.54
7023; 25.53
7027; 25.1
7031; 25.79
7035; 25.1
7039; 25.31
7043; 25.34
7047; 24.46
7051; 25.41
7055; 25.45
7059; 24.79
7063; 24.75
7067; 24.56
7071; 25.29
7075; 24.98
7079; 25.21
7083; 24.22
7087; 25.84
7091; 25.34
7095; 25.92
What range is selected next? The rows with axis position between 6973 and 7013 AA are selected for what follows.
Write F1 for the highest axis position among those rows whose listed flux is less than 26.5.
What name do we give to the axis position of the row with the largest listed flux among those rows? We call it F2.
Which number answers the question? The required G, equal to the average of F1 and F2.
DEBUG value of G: 7001 AA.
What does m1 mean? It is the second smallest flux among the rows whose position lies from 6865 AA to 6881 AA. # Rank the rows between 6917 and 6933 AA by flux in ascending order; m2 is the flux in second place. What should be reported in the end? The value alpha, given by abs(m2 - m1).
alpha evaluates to 1.20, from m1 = 28.46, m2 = 27.26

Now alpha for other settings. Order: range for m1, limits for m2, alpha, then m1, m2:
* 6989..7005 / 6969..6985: 0.61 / 25.4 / 26.01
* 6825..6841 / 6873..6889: 3.32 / 31.27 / 27.95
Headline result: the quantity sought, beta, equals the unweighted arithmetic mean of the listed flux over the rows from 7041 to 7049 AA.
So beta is 24.9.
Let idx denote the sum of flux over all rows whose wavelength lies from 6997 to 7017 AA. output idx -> 127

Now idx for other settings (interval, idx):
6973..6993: 129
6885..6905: 138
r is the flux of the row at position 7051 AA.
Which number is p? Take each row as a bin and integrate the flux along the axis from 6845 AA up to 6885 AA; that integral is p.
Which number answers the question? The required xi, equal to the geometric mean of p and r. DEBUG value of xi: 172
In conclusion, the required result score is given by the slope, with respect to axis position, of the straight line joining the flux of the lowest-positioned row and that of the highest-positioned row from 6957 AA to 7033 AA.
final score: -0.004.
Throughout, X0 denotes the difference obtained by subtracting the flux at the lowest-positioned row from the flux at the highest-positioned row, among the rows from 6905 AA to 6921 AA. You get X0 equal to 0.5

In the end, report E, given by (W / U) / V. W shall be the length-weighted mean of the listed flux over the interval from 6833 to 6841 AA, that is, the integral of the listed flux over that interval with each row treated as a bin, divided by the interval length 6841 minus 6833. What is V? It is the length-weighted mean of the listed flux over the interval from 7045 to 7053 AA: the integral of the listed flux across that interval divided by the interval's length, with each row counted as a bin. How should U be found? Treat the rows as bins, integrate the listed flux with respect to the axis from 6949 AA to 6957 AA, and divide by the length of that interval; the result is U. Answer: 0.0478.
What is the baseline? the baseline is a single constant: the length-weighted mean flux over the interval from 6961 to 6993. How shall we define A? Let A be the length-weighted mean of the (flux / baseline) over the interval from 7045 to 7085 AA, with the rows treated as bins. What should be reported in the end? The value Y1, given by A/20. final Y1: 0.0479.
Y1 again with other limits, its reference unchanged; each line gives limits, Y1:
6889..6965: 0.0518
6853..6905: 0.0547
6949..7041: 0.0494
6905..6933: 0.0527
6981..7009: 0.0496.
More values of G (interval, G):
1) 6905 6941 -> 6931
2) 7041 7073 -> 7063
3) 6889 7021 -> 6955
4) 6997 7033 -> 7019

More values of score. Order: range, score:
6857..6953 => -0.034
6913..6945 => -0.028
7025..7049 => -0.032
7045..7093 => 0.020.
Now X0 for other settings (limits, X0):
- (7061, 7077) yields 0.2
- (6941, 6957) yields -0.8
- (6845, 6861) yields 0.4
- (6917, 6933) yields -0.8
